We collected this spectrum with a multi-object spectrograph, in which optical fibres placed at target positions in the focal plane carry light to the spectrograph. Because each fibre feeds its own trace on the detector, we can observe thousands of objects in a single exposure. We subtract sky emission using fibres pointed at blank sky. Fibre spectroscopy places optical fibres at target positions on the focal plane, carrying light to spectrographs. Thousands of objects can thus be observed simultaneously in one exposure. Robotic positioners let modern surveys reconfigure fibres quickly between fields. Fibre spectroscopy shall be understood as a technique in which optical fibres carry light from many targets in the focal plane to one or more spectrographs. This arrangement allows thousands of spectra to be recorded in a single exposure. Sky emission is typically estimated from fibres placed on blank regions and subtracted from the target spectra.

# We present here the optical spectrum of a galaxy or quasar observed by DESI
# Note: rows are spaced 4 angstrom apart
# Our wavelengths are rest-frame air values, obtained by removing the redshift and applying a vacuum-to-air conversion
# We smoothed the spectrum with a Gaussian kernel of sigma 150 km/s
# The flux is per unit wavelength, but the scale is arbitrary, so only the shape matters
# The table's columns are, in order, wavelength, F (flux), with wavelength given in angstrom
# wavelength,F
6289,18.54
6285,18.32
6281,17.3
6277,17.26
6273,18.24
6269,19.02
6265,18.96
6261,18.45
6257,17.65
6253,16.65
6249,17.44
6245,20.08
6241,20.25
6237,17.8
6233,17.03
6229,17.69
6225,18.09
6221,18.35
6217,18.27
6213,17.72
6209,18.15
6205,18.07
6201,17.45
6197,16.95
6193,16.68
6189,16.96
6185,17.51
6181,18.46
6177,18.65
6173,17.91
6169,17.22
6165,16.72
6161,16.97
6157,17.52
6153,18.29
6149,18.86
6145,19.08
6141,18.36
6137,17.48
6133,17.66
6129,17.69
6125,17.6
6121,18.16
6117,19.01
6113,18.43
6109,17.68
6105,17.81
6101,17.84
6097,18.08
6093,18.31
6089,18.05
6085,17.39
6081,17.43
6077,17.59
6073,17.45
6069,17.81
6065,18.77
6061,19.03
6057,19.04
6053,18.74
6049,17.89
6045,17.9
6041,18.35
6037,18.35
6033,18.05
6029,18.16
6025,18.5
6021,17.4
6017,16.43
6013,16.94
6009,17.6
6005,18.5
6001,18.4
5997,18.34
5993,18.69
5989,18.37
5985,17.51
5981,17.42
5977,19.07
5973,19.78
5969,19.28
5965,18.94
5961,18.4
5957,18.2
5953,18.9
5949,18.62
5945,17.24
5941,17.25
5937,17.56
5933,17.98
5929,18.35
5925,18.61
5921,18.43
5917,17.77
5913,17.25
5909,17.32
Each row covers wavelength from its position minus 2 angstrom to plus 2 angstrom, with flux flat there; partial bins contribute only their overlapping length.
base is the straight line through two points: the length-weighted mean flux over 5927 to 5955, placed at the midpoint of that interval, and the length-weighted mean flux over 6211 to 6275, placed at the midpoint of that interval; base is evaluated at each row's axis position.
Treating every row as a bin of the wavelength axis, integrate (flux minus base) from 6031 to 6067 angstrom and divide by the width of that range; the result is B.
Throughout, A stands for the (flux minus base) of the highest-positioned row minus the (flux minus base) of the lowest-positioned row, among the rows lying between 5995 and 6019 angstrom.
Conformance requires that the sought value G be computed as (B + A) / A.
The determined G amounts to 0.80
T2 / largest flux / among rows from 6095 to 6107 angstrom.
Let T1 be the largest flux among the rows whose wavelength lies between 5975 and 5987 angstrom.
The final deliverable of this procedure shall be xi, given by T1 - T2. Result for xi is 1.0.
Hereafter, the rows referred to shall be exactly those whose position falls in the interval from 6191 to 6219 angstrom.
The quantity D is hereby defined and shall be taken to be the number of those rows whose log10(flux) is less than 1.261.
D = 6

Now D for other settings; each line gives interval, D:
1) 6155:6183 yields 5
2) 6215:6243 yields 4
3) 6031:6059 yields 3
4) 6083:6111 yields 6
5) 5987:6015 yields 2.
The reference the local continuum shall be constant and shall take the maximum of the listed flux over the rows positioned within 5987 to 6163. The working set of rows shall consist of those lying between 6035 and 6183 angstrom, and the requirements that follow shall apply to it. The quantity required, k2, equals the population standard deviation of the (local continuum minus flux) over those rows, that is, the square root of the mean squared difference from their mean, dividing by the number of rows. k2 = 0.60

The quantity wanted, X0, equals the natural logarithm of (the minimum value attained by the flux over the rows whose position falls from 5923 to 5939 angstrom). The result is 2.87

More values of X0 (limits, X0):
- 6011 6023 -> 2.80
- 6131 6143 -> 2.86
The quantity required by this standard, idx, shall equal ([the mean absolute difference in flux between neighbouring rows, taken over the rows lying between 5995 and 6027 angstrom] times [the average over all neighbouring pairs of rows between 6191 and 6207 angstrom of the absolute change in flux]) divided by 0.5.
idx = 0.57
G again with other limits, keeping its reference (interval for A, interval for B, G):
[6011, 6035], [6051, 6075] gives 1.36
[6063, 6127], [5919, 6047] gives 0.87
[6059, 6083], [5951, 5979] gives 0.42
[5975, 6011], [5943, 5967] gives 0.74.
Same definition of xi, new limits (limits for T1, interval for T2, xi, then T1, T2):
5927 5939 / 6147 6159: -0.5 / 18.35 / 18.86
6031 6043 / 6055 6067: -0.7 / 18.35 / 19.04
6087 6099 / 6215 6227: 0.0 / 18.31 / 18.35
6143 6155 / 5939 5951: 0.5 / 19.08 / 18.62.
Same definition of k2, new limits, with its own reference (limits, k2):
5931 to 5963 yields 0.58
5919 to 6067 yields 0.69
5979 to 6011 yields 0.47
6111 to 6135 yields 0.51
